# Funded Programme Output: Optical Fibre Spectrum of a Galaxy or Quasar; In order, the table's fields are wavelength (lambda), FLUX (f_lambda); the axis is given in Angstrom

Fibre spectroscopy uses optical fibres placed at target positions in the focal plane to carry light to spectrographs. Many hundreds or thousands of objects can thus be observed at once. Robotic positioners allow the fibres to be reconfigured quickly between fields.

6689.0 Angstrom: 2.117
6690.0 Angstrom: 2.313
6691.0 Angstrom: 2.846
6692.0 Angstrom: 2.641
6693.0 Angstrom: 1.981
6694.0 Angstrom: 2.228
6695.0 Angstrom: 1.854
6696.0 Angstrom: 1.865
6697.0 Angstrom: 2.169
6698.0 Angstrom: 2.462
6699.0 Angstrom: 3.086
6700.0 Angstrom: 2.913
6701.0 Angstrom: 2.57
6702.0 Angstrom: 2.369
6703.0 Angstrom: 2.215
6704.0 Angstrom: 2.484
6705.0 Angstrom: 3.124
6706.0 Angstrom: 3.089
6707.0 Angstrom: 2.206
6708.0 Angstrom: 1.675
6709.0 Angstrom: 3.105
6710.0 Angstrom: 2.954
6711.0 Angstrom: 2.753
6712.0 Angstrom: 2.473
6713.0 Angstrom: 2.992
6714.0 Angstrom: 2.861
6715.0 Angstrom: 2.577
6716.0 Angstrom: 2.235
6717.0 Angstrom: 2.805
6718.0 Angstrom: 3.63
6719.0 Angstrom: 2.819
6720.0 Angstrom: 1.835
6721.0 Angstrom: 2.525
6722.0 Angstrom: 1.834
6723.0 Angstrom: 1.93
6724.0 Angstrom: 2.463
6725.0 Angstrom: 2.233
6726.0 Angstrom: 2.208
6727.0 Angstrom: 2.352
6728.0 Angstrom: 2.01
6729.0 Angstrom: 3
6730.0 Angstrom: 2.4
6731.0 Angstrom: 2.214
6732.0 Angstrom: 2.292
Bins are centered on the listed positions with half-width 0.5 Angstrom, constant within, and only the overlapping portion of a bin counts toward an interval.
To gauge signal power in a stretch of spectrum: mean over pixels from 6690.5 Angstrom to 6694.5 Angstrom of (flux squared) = 6.0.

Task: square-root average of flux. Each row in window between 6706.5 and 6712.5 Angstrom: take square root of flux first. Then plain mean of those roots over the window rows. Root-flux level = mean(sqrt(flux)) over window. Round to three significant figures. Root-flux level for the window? 1.58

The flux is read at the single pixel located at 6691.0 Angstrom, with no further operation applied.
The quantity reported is 2.846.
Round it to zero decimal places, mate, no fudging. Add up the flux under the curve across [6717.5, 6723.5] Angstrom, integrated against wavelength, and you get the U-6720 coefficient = 15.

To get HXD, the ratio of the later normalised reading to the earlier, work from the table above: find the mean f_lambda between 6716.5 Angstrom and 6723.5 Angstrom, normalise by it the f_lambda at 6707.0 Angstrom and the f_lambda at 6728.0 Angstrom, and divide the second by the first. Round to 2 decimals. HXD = 0.91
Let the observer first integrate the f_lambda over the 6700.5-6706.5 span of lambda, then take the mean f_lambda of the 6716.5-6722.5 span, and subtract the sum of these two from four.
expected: -14.4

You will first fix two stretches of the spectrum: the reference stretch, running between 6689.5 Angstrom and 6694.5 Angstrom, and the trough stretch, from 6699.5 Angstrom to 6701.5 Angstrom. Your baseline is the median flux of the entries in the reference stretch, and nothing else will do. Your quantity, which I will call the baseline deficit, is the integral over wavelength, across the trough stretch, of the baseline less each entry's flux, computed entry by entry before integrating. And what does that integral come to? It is -0.86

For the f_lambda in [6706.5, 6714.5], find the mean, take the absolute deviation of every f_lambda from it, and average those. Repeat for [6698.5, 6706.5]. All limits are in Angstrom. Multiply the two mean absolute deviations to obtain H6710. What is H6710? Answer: 0.12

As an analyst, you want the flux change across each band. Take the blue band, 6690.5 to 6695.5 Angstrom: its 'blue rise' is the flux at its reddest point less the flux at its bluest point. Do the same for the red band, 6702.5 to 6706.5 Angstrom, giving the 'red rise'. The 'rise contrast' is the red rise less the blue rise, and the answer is 1.9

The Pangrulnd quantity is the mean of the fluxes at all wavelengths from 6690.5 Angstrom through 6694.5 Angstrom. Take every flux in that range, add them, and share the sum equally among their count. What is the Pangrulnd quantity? 2.4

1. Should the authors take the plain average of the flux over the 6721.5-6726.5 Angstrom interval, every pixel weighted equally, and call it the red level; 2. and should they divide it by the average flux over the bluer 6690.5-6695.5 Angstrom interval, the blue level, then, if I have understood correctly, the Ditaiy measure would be 0.92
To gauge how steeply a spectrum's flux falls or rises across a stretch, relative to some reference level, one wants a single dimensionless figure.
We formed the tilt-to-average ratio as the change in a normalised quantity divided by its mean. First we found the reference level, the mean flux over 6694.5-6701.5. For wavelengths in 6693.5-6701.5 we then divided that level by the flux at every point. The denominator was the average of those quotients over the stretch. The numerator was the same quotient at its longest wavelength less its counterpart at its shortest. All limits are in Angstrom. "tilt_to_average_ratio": -0.14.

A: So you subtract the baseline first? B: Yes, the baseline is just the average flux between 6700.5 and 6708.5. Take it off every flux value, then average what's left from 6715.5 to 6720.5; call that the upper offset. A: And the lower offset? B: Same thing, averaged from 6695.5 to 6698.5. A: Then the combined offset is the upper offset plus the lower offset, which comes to -0.10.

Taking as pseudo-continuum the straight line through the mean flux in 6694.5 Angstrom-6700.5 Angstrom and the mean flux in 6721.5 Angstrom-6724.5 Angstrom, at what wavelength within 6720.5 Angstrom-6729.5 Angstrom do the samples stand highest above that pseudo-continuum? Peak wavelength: 6729.0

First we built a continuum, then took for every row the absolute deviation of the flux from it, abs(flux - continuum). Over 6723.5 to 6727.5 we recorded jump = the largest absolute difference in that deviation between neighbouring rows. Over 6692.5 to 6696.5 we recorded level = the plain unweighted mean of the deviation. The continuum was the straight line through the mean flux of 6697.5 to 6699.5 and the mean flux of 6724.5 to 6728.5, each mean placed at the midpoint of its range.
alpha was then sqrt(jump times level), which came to 0.43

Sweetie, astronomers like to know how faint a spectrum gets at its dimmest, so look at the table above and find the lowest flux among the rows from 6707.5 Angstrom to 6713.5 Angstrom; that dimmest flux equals 1.675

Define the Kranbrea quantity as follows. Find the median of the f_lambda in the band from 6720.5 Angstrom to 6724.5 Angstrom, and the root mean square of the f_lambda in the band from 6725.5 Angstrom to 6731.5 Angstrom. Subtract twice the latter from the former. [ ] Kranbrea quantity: -2.6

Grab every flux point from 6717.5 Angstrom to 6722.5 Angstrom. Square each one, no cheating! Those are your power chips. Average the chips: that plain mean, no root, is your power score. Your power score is 6.8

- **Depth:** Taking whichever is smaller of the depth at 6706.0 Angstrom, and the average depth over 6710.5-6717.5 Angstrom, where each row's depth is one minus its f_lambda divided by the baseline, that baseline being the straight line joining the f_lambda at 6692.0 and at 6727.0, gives -0.22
